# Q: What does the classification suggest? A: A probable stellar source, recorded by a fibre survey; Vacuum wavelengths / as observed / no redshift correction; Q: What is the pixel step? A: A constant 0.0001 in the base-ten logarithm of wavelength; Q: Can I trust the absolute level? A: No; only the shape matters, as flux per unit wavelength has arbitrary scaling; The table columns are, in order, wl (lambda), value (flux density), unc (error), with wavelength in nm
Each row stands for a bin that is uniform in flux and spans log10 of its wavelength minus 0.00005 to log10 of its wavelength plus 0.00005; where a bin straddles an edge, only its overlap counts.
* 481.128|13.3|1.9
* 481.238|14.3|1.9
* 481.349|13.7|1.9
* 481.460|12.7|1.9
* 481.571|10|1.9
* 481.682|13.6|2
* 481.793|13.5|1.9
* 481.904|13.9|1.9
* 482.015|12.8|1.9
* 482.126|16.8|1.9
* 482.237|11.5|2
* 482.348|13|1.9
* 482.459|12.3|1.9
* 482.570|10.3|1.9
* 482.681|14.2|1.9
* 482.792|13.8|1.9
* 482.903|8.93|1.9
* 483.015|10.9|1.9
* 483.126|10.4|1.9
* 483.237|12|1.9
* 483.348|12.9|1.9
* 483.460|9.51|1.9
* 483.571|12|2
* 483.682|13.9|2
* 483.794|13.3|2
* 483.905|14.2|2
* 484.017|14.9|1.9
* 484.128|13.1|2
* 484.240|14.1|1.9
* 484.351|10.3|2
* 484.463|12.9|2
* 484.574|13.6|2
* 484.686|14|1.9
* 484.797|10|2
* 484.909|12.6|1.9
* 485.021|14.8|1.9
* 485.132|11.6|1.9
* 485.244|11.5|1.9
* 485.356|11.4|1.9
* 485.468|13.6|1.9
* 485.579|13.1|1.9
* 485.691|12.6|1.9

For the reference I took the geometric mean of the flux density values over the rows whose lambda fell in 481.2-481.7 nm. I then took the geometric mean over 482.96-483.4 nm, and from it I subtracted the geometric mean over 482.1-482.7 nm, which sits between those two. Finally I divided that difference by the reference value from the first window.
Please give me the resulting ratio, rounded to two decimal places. -0.11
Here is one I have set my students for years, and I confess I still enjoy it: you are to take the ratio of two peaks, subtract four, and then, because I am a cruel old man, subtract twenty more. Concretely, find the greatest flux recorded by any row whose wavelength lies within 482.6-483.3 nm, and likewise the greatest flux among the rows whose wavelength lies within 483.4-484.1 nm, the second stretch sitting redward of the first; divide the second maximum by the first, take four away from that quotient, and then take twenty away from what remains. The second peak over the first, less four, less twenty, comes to -23.0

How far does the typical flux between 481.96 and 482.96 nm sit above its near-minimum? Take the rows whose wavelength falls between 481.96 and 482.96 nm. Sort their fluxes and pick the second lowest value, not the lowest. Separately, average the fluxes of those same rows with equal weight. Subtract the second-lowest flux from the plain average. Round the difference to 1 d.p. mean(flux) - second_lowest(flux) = 2.3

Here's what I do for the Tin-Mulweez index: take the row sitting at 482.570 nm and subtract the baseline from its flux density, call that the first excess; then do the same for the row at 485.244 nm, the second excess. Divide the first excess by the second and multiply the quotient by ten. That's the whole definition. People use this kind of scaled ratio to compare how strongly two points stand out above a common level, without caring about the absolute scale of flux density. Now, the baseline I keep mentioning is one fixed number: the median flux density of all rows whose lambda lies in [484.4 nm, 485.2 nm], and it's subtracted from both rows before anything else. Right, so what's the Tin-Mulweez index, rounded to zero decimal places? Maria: 19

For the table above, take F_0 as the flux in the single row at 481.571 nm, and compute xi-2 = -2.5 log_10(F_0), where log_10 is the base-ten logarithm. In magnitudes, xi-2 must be -2.50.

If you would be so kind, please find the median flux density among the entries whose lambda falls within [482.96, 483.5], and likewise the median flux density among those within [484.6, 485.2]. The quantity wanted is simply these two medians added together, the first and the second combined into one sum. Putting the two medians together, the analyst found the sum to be 23.5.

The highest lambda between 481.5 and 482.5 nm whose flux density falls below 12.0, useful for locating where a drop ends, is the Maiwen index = 482.237 nm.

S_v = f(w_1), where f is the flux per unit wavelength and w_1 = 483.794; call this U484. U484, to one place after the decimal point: 13.3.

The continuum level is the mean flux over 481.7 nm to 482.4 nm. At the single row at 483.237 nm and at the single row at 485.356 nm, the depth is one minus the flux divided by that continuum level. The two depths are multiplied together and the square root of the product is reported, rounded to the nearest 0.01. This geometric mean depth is 0.14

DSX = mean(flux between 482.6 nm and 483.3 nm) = 11.7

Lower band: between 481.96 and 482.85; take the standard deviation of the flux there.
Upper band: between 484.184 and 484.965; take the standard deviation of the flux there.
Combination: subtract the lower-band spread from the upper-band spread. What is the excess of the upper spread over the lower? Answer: -0.25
